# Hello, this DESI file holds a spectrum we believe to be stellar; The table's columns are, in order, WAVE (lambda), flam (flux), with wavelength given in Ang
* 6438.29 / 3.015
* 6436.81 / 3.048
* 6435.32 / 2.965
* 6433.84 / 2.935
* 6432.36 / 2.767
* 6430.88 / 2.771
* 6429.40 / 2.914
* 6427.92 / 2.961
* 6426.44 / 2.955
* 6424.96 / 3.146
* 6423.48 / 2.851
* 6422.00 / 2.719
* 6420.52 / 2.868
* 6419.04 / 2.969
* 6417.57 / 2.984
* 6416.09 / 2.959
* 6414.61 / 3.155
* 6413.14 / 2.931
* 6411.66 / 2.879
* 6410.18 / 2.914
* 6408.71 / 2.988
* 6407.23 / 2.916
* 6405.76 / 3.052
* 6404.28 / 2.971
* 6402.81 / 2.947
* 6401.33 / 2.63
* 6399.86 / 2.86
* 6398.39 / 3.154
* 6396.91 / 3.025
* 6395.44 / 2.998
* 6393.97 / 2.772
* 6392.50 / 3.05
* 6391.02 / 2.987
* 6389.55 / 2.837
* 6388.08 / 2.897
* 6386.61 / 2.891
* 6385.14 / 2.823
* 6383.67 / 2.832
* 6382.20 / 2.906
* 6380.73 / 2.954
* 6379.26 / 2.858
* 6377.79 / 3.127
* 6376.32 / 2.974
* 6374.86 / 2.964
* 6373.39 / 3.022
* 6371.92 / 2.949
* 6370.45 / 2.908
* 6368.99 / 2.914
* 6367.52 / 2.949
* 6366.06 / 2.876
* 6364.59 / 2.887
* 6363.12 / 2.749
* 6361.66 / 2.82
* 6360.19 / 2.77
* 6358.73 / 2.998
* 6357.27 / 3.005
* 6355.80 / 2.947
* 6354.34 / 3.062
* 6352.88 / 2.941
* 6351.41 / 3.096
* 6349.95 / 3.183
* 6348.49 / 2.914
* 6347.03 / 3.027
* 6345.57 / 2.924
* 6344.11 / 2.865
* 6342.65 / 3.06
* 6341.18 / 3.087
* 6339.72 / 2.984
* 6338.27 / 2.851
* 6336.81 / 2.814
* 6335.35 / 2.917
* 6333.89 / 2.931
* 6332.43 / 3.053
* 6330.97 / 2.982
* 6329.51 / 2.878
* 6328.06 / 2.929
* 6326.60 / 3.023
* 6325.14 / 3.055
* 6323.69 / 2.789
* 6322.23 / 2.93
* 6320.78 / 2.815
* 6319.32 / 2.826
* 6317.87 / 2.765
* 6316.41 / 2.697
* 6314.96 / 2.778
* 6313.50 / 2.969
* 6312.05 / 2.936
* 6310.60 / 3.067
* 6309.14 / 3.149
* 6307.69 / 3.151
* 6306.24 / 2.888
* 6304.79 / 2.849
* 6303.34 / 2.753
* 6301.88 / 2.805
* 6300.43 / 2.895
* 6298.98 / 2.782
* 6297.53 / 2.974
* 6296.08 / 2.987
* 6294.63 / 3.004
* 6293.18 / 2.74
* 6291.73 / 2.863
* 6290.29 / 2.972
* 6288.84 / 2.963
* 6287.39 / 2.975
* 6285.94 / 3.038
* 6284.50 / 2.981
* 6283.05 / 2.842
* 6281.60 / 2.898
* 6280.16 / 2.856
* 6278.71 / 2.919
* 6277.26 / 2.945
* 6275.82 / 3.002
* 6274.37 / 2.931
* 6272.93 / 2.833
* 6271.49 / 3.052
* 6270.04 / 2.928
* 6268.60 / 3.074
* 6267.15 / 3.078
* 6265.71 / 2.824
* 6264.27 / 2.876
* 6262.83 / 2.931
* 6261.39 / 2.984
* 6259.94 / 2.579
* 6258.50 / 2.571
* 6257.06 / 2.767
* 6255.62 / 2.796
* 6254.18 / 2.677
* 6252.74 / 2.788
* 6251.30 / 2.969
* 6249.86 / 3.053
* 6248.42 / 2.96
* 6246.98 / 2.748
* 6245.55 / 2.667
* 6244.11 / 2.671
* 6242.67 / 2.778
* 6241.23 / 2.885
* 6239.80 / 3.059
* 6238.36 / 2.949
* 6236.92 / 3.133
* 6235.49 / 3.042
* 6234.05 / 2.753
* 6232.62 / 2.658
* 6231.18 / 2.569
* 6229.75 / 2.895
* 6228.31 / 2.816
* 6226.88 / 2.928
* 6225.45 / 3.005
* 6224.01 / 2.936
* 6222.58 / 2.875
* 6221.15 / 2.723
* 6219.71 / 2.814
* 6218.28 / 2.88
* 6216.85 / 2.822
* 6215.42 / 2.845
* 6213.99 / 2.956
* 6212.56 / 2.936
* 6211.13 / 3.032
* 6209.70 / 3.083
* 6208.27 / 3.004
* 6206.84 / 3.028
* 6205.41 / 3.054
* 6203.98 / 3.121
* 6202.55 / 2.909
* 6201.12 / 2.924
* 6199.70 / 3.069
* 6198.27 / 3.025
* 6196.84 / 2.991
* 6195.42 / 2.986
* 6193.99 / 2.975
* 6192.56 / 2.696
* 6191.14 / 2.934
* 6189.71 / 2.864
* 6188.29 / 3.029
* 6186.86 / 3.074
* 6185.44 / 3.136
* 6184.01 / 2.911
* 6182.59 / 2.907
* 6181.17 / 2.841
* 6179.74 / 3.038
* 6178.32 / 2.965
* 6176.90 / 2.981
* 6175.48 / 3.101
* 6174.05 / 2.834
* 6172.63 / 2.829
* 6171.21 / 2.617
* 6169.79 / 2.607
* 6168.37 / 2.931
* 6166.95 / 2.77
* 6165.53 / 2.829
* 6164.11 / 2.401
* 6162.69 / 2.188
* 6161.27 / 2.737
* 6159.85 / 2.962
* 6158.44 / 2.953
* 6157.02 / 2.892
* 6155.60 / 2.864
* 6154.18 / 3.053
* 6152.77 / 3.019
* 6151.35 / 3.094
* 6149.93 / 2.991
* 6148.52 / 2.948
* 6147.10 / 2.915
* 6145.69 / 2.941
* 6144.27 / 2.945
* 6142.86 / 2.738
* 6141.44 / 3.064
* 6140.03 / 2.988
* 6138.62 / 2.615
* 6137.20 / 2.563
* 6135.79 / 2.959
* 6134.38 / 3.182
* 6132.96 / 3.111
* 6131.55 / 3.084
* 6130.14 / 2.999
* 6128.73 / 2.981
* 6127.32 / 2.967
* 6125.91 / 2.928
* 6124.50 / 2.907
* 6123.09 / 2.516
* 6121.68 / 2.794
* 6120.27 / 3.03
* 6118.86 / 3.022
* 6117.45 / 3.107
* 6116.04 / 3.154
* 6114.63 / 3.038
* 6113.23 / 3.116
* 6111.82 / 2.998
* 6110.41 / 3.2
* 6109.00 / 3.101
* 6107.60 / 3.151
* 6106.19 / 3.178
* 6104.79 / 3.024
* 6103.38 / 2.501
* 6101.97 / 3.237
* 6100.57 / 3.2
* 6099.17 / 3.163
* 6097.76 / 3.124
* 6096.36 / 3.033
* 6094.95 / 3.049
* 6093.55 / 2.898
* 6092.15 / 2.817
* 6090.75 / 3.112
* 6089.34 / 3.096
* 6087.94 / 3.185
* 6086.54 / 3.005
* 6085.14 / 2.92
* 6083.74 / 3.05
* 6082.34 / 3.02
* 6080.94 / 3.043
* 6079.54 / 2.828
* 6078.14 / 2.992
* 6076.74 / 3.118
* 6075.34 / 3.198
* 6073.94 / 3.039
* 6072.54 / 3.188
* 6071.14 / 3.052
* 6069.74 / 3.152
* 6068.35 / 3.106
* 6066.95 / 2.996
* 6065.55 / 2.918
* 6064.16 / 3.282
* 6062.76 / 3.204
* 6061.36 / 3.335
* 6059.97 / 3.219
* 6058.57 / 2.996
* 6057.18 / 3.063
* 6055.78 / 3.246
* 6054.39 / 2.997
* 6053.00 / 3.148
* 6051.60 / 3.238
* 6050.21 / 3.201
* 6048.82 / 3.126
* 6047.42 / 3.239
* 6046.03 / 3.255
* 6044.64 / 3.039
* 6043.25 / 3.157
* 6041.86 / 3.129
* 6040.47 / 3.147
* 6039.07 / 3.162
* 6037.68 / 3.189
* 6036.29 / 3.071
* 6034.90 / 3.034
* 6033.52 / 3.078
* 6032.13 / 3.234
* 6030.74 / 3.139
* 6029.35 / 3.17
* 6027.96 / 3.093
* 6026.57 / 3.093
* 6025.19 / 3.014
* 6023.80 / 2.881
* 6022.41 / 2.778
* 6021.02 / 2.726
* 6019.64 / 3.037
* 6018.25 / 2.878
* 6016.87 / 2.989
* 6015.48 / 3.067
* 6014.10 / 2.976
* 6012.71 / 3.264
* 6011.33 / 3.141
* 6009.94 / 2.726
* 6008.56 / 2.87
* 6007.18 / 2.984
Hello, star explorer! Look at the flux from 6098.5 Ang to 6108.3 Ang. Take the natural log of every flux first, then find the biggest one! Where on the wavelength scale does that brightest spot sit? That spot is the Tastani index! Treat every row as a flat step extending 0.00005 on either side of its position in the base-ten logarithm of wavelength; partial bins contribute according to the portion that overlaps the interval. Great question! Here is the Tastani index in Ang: 6101.97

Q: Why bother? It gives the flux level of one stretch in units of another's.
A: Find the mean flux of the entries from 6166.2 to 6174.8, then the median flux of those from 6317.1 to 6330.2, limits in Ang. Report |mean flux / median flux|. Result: 0.96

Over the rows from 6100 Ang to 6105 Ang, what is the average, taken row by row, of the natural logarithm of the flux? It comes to 1.09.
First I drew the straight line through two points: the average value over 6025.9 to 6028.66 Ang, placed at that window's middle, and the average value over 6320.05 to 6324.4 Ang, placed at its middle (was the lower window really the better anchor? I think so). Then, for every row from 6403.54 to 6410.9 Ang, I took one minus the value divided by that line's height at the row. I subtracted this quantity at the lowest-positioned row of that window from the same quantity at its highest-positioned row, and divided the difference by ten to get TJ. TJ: 0.0019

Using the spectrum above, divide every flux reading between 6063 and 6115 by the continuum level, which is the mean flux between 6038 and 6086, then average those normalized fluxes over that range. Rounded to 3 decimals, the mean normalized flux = 0.983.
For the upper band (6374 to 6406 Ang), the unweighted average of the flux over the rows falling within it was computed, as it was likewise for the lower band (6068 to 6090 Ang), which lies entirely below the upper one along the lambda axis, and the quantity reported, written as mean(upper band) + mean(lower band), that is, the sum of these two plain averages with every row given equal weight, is 5.99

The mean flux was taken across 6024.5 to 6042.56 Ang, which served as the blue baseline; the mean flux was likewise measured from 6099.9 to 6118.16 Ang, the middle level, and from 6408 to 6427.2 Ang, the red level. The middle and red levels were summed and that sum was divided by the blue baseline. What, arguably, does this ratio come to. 1.93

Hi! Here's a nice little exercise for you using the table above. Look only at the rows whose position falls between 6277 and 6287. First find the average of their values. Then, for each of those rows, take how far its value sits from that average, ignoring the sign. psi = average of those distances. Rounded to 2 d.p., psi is 0.05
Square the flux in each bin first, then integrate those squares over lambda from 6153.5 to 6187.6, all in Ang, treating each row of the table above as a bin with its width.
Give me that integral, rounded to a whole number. 279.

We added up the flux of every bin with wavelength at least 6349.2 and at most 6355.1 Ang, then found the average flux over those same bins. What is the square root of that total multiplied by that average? 6.14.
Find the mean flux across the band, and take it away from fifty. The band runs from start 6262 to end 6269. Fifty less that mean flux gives 47.0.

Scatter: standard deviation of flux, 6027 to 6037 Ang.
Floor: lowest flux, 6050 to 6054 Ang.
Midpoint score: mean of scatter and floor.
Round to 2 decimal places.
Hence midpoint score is 1.61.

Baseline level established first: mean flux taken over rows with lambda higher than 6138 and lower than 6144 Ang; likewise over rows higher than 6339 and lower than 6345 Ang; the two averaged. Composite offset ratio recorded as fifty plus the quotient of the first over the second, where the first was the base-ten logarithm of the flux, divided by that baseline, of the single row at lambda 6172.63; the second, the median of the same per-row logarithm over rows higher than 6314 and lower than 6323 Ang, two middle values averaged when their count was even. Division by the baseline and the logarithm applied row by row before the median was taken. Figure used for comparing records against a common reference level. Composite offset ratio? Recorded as 50.7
